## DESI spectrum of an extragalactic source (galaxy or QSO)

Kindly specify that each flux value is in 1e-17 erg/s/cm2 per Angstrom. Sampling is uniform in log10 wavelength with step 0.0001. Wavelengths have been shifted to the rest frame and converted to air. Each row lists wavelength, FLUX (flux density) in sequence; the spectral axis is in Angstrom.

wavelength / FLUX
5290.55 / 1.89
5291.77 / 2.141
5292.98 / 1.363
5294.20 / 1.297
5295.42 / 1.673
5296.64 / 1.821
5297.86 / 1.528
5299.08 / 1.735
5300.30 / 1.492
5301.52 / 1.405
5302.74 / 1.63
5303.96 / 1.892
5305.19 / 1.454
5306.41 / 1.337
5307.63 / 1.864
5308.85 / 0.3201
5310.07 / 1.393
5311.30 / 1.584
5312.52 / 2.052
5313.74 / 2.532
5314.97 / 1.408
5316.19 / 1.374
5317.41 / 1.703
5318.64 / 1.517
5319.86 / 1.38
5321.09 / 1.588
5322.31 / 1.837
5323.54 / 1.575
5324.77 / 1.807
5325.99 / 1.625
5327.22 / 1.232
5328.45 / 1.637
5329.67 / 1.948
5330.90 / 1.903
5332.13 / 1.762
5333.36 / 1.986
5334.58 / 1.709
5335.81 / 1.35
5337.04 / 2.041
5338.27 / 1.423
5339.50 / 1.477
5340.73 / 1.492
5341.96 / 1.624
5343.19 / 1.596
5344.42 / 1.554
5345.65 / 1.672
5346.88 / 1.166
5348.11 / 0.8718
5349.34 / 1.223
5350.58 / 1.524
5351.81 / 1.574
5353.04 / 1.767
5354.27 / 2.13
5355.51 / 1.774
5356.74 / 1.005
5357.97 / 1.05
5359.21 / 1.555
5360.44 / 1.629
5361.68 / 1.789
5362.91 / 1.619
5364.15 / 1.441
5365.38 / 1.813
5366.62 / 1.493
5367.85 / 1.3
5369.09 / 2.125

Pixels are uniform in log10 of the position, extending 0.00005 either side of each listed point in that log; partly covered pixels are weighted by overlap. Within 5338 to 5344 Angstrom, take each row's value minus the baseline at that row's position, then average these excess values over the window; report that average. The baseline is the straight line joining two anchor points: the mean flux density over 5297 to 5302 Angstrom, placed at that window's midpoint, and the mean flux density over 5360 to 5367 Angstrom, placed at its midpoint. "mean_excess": -0.08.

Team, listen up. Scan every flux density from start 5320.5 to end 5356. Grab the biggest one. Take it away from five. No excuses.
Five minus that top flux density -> 2.87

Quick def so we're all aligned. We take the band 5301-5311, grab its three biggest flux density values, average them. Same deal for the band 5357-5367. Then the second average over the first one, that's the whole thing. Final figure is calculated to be 0.97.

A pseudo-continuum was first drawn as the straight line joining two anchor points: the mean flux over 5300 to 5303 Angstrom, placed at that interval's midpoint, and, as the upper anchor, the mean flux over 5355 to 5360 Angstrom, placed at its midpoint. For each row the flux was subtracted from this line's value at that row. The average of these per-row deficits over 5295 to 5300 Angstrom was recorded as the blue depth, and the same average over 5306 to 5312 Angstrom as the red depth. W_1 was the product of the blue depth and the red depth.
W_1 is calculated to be -0.03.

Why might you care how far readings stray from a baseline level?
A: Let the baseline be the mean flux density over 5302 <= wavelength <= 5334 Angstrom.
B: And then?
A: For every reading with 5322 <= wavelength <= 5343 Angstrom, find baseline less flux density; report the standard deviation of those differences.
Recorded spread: 0.23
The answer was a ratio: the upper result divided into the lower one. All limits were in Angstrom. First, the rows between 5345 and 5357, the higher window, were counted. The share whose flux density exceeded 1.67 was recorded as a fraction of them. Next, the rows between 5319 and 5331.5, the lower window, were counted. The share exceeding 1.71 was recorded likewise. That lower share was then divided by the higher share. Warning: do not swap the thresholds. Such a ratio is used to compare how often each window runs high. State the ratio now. 1.0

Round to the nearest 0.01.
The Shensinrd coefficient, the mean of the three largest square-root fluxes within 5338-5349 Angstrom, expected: 1.28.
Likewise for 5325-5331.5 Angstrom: 1.35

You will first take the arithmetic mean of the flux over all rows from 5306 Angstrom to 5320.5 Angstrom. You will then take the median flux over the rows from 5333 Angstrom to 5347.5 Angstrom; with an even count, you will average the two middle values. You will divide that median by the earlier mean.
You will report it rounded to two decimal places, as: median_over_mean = 1.02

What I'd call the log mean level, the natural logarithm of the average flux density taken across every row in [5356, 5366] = 0.40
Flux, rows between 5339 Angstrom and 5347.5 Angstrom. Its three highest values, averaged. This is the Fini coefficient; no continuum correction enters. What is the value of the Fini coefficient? 1.63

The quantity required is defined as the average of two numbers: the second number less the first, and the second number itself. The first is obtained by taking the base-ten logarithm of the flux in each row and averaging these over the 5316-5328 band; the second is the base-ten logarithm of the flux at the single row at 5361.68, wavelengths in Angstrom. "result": 0.16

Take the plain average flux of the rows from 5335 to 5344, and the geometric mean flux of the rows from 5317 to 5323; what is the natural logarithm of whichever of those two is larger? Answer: 0.47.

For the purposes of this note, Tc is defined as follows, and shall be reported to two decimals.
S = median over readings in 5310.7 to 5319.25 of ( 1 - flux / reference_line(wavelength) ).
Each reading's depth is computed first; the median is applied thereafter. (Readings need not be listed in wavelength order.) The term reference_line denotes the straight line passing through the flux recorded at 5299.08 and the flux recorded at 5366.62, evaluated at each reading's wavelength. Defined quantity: 0.06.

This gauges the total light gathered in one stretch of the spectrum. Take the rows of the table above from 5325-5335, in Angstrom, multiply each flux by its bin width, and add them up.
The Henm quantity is 17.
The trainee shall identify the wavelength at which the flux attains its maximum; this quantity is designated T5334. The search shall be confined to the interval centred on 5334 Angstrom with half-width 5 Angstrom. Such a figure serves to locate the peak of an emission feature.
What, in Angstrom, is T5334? 5337.04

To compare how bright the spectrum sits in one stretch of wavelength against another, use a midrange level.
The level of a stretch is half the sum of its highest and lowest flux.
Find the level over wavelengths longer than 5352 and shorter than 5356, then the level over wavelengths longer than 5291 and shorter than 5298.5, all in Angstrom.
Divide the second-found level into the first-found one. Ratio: 1.13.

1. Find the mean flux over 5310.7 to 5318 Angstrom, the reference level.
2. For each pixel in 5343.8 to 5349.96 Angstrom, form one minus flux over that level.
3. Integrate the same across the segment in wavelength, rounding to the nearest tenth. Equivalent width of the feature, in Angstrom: 1.7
